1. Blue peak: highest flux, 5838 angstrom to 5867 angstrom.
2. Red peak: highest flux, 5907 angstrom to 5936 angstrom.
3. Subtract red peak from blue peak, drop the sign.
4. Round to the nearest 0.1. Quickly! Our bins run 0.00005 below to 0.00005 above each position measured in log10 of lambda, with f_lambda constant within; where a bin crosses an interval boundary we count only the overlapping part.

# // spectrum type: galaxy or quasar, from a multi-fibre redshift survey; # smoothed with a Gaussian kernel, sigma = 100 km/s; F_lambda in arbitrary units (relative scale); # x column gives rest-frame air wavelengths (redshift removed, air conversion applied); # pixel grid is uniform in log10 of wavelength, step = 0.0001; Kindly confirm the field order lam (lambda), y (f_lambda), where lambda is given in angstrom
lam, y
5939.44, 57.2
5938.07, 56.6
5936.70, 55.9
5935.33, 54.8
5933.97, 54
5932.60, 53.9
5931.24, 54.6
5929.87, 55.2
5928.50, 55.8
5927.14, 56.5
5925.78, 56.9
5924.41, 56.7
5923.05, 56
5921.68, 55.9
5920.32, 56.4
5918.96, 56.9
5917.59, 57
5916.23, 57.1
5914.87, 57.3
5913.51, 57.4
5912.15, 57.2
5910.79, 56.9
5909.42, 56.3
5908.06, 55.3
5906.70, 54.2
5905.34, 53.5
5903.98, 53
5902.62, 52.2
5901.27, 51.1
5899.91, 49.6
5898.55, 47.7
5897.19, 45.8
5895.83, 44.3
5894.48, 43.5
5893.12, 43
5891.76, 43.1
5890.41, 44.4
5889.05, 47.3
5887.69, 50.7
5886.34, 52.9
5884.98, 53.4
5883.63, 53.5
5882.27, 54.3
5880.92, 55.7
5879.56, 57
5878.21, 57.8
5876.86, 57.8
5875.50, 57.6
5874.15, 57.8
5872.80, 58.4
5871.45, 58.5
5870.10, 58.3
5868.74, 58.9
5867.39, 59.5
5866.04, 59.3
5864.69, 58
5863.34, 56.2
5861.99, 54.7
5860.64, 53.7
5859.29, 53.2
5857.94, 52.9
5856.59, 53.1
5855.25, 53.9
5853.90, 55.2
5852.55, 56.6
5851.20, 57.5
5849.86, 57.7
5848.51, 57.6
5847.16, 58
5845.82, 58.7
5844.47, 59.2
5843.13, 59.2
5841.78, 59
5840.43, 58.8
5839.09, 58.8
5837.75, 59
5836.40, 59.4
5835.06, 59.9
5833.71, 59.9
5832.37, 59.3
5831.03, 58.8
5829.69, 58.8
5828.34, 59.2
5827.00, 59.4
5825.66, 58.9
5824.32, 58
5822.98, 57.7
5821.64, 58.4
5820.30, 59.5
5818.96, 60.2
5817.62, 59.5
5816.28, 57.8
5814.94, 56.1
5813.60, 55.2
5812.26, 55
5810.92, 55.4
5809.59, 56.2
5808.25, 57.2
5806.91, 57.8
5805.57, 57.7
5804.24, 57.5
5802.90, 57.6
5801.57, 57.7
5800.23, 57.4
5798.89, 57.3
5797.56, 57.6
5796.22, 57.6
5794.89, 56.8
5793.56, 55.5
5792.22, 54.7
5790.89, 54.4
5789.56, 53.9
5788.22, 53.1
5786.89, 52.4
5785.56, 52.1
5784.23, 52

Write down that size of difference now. 1.9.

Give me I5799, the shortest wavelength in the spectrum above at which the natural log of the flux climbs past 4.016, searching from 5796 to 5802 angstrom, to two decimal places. 5796.22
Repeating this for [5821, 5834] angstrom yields 5821.64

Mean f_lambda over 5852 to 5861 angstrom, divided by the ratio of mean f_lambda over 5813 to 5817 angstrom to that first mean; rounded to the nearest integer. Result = 52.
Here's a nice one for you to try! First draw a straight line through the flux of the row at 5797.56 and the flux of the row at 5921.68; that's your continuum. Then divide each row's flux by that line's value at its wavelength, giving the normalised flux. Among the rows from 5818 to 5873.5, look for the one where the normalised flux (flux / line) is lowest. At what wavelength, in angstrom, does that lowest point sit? 5857.94 angstrom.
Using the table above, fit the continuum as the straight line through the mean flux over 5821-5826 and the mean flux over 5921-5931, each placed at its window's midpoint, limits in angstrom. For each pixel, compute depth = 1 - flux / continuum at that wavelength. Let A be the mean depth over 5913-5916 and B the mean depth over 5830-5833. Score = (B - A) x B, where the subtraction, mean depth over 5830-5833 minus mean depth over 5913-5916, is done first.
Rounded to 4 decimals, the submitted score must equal 0.0000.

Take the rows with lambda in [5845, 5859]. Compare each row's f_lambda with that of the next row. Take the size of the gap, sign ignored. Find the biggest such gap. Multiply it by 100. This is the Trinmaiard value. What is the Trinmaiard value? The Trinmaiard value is 140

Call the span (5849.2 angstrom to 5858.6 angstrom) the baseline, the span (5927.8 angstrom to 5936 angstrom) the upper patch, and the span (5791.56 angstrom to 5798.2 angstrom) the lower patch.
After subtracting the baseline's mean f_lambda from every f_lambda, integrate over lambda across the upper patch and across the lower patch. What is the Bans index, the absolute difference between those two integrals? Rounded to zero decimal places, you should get 12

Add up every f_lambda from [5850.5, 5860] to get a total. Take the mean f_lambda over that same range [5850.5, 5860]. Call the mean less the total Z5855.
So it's -328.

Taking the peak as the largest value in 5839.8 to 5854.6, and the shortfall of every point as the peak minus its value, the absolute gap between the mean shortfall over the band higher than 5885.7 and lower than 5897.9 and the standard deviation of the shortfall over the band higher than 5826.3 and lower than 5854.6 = 12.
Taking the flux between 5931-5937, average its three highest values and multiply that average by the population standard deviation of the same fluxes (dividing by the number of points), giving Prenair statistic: 40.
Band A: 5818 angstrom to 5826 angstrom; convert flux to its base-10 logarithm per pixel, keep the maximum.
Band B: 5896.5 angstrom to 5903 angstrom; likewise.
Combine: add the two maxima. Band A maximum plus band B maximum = 3.50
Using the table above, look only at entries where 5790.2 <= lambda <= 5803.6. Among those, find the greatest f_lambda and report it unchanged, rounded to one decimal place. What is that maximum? 57.7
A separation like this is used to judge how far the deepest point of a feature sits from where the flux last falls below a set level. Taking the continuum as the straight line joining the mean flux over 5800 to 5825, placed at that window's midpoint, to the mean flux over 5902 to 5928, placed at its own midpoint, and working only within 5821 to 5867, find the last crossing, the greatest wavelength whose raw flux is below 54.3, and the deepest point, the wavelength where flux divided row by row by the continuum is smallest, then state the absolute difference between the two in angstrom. 2.7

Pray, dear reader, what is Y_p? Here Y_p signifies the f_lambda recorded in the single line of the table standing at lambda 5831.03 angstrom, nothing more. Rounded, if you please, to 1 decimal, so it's 58.8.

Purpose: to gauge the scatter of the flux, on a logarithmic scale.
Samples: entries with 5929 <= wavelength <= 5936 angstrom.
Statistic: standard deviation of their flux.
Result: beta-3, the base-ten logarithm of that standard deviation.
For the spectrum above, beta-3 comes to -0.3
